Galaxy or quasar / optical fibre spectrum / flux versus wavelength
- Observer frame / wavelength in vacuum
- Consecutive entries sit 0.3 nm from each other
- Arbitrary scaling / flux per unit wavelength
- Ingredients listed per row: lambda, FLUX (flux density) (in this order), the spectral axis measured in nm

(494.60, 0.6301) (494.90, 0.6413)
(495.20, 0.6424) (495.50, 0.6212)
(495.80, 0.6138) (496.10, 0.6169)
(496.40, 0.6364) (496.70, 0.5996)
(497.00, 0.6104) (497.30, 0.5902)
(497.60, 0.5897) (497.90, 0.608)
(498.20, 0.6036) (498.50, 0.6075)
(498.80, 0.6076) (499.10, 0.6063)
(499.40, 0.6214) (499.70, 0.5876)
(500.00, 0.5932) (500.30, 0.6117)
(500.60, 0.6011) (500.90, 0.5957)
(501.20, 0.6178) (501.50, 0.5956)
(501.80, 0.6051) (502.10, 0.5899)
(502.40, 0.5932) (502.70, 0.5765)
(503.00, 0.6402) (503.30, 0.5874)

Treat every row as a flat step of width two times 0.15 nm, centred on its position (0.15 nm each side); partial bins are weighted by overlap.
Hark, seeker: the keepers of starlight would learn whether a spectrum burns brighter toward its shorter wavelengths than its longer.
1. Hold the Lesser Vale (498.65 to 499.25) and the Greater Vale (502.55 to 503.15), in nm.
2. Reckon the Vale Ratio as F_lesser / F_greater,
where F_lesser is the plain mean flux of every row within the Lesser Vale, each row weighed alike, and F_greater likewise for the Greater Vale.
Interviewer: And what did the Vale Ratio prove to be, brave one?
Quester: 1.00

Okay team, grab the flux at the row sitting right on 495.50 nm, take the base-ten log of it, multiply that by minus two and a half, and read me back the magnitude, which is 0.517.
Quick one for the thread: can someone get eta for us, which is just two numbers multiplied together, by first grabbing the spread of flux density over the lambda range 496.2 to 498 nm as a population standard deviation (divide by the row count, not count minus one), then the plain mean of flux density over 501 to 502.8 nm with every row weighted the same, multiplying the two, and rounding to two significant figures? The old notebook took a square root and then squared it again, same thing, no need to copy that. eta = 0.0094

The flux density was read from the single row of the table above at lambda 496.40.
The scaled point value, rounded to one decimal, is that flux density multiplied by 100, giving 63.6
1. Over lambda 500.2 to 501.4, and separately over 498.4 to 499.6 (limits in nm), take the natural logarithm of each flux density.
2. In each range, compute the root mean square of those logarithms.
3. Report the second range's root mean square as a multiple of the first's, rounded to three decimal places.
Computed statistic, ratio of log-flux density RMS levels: 0.986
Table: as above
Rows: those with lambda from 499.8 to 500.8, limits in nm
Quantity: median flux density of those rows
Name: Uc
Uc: 0.601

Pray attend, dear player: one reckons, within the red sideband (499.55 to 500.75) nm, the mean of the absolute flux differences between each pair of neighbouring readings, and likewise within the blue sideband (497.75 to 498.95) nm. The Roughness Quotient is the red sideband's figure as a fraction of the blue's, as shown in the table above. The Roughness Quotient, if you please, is 4.1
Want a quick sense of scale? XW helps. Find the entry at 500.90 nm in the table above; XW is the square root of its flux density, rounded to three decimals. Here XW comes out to 0.772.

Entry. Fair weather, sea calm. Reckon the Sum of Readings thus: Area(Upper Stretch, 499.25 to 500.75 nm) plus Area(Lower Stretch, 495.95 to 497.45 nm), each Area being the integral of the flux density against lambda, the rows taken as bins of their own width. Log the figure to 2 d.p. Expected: 1.82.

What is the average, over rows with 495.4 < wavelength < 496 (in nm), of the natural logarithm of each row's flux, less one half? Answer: -0.98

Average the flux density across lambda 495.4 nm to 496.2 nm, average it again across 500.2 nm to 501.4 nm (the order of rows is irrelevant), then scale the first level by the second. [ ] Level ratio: 1.02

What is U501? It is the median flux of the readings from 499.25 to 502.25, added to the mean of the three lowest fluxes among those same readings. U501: 1.19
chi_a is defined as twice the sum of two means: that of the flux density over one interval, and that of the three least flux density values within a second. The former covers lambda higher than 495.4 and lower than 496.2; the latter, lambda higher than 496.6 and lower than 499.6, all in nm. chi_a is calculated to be 2.42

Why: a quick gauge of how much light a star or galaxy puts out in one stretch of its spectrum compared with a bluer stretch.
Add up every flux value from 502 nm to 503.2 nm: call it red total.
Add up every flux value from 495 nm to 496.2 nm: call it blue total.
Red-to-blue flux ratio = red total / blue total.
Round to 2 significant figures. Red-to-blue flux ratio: 0.96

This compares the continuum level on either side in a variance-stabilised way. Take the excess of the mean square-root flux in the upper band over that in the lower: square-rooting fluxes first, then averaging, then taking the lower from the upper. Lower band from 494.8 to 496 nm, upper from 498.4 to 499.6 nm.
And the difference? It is -0.012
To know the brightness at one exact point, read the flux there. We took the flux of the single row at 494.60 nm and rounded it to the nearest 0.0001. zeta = 0.6301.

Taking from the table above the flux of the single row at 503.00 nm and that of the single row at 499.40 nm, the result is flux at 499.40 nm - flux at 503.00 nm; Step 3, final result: -0.019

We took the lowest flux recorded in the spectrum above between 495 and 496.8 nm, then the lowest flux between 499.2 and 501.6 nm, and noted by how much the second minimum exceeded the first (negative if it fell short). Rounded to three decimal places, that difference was -0.012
